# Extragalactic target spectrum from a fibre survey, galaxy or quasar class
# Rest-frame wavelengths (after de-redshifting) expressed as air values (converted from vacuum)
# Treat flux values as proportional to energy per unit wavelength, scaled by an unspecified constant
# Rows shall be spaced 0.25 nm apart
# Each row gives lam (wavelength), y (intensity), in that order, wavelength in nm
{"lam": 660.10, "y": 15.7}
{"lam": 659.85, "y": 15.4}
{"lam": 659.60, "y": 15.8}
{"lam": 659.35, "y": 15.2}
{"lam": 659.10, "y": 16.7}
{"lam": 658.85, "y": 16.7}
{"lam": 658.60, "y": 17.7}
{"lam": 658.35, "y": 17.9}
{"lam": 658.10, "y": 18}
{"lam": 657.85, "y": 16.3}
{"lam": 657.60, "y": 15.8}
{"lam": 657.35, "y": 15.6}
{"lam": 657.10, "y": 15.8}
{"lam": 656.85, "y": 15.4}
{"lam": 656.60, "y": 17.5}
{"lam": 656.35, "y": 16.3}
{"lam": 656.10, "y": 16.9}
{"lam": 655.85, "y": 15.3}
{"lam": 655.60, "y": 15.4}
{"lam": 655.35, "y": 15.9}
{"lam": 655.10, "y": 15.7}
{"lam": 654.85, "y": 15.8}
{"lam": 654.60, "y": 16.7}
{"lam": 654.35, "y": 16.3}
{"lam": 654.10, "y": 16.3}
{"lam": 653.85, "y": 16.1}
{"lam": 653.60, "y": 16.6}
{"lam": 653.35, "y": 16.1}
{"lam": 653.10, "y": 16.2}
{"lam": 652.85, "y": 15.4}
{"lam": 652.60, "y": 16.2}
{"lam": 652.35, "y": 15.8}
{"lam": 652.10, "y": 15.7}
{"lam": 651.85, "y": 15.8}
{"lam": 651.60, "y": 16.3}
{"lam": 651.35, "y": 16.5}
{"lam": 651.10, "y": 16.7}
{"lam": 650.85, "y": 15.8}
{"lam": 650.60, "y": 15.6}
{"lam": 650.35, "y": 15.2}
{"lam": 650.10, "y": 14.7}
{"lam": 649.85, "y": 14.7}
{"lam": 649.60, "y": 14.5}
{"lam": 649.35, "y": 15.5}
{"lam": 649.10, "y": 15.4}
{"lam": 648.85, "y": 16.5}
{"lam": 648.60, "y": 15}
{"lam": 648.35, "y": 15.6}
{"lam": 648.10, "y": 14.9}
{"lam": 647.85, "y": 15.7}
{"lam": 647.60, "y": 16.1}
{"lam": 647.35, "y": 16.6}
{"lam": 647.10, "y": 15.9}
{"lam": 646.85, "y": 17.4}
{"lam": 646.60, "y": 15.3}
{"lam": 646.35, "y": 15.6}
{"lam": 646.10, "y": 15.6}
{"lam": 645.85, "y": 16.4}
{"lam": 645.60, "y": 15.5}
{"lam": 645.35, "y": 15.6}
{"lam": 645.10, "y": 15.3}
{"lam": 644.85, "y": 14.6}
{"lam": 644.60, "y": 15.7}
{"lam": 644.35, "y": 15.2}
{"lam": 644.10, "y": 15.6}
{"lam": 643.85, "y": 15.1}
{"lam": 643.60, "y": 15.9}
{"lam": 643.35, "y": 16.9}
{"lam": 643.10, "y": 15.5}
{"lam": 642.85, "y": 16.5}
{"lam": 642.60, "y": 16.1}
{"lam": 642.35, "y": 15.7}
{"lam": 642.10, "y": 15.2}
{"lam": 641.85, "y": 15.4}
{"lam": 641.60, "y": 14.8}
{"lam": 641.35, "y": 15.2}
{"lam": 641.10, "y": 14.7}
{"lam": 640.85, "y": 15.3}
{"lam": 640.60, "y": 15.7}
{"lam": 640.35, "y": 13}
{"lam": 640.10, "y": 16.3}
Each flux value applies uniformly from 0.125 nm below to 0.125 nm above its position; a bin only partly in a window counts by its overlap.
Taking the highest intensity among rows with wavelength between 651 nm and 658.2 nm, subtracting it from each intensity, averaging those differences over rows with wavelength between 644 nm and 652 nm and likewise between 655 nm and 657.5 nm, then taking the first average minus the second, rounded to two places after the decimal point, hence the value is -0.33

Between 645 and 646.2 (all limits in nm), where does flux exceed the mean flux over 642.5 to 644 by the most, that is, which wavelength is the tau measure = 645.85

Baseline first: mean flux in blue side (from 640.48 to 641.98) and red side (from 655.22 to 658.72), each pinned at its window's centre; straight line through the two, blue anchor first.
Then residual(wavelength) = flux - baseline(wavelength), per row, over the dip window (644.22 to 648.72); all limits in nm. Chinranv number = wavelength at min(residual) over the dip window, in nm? 644.85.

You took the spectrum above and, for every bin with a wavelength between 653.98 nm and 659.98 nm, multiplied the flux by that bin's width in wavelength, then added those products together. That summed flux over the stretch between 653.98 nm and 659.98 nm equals 97.6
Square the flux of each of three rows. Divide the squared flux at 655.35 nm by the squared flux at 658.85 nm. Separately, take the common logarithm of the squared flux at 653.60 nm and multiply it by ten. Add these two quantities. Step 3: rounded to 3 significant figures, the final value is 25.3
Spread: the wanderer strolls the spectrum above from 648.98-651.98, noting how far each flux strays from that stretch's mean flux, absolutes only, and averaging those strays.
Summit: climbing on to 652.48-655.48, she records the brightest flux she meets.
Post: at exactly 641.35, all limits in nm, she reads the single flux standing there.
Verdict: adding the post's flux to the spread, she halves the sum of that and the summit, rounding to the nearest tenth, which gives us 16.2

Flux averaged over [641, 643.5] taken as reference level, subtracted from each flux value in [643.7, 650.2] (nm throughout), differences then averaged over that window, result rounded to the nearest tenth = -0.1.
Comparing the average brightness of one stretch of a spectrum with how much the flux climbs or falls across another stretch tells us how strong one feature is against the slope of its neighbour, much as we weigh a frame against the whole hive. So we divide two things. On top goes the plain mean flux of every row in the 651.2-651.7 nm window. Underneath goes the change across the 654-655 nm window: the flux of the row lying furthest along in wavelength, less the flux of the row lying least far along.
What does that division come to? -33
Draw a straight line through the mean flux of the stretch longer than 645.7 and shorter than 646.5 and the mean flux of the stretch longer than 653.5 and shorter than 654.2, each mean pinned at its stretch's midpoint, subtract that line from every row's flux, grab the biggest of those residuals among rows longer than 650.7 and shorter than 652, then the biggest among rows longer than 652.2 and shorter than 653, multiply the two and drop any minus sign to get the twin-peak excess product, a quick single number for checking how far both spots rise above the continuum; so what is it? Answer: 0.03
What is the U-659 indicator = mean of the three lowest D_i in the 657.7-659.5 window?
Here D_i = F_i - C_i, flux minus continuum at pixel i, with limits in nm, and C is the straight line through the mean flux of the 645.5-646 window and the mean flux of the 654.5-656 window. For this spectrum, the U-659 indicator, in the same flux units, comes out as 0.32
